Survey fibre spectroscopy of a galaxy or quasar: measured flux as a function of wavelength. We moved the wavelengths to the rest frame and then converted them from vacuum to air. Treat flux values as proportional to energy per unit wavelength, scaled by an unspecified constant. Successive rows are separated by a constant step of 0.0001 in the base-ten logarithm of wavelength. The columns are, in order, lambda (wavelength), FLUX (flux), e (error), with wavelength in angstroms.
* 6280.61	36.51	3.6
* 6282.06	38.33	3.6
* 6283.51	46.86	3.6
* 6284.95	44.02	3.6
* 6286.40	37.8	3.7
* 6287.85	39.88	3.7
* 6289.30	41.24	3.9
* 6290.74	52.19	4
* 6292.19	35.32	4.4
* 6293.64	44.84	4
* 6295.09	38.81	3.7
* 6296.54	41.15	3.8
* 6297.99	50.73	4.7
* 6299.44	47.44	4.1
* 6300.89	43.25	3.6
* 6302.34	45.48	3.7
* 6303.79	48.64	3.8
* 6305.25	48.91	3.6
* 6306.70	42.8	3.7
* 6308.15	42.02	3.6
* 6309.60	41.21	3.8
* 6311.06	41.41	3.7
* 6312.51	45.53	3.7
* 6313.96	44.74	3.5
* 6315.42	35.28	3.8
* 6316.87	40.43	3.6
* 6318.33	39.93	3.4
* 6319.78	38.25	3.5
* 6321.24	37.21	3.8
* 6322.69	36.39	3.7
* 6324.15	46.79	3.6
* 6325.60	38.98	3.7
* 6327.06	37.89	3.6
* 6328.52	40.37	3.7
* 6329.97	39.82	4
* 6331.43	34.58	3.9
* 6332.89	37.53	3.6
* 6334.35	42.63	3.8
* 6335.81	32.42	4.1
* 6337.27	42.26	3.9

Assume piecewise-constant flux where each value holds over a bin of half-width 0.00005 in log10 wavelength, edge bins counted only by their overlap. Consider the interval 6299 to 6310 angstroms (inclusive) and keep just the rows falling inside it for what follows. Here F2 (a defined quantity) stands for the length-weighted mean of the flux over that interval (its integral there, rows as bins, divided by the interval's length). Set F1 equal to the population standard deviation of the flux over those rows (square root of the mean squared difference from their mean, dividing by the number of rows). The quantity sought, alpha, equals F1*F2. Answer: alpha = 129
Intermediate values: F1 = 2.9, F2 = 45.0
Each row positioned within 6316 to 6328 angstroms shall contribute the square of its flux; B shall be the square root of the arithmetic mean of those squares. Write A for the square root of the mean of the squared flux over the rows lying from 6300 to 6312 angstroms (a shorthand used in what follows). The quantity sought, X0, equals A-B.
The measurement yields 4.7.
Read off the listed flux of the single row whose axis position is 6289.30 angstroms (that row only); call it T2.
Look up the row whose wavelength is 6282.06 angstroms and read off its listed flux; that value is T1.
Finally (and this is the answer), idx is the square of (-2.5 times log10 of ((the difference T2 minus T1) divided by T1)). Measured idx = 8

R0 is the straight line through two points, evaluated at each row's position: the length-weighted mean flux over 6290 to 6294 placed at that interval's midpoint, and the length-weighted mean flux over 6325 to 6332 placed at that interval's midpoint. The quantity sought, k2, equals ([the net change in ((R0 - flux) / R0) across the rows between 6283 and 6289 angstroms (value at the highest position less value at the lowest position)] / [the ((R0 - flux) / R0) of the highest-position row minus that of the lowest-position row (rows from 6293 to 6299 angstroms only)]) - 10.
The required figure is -10.9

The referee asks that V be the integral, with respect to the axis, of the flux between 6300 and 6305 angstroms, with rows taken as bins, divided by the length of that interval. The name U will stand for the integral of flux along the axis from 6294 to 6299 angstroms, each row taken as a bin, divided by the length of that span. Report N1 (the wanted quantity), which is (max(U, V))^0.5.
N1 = 6.79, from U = 44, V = 46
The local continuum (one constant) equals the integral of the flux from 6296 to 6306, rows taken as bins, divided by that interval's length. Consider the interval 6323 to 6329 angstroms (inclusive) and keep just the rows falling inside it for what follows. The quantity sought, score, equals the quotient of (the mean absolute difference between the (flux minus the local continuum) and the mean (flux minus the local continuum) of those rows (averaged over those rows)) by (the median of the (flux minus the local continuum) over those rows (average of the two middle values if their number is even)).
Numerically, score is -0.4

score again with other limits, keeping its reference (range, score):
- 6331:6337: -0.3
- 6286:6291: -0.8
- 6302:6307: 4.9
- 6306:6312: -0.1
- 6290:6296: -1.2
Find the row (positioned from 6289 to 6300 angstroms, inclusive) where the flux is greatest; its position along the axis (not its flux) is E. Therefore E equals 6290.74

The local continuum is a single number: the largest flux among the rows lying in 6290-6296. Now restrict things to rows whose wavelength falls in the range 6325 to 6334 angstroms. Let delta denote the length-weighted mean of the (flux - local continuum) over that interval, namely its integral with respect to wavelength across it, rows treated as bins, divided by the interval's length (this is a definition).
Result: -13.8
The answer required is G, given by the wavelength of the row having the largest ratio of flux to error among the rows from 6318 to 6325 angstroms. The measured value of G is 6324.15 angstroms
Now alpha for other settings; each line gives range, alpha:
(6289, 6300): 243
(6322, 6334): 133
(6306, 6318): 122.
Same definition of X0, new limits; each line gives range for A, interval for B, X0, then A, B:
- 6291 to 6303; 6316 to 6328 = 4.0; 43.6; 39.6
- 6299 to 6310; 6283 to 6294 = 2.0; 45.1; 43.1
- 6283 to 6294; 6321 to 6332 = 3.9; 43.1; 39.2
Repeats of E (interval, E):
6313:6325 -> 6324.15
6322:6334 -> 6324.15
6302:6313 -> 6305.25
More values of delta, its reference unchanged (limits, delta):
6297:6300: -3.7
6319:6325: -12.6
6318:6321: -13.5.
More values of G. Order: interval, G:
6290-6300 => 6290.74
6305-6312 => 6305.25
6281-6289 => 6283.51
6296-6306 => 6305.25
